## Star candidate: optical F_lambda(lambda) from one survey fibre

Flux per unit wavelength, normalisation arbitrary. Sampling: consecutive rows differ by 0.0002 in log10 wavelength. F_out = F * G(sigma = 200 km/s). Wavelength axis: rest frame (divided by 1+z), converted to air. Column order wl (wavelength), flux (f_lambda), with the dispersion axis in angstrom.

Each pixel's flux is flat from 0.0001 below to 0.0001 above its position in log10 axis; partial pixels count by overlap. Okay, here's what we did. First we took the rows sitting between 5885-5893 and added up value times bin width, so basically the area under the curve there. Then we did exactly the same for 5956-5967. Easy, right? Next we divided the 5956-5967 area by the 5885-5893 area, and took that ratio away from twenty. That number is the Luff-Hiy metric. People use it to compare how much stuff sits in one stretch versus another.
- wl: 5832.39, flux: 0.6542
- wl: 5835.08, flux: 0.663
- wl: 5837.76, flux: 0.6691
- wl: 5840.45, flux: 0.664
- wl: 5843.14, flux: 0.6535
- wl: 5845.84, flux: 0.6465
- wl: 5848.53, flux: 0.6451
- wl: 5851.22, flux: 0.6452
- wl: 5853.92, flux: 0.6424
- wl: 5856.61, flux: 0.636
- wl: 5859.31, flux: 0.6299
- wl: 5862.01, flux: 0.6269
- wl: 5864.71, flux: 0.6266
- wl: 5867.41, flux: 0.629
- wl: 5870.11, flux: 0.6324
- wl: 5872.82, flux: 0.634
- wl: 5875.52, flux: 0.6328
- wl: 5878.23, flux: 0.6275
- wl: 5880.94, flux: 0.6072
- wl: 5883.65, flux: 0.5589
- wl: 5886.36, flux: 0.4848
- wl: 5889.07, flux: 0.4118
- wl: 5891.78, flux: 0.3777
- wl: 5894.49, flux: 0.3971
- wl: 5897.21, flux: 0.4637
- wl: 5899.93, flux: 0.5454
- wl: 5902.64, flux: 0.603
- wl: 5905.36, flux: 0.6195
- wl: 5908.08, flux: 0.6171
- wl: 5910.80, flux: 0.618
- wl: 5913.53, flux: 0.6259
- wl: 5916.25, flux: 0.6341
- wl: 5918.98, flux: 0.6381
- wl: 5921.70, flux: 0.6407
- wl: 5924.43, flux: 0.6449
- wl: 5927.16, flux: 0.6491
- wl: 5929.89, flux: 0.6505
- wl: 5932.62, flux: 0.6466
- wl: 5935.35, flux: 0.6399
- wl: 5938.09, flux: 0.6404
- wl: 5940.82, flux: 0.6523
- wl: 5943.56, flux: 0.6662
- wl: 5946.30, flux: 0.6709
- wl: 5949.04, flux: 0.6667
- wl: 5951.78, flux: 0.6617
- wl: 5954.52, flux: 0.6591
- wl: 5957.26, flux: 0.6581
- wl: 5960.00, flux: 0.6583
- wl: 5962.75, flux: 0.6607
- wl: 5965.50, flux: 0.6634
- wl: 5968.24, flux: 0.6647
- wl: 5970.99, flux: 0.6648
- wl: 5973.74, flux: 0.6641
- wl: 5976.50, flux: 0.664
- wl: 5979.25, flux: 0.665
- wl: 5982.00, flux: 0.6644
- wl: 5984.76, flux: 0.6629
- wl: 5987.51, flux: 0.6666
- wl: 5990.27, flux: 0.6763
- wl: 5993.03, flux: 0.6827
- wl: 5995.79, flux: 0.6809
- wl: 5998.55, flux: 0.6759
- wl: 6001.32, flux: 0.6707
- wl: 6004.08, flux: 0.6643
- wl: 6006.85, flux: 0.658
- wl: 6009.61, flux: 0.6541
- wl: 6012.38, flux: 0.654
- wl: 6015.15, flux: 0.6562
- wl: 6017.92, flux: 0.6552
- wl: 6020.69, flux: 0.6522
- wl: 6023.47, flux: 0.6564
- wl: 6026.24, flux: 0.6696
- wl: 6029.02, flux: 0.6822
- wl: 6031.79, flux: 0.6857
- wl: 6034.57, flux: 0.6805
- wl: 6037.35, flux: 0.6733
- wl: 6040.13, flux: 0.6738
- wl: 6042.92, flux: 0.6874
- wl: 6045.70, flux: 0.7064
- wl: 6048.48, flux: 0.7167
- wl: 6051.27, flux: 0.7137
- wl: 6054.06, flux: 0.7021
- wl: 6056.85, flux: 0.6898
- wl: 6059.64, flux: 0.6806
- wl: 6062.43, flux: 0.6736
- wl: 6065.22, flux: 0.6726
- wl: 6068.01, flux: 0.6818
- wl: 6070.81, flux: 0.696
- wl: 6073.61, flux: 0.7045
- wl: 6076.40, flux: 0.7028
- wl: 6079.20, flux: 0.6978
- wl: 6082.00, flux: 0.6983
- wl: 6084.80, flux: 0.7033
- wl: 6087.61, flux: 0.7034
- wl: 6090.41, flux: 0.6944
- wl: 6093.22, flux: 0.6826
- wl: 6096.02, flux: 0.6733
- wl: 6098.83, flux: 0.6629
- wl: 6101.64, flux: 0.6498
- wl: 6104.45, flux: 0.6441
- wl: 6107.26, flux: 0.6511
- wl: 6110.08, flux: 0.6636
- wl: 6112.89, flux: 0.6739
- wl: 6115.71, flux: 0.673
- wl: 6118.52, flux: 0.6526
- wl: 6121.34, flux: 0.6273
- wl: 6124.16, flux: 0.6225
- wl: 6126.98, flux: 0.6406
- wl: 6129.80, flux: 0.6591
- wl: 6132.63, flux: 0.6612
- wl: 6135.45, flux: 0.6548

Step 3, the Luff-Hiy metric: 17.9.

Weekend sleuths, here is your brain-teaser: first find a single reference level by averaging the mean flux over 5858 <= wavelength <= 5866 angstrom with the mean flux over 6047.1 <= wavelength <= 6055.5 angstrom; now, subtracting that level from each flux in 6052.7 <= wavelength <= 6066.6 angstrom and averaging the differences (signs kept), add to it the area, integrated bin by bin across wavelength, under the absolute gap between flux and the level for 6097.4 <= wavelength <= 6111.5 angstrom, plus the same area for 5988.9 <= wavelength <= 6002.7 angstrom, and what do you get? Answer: 0.34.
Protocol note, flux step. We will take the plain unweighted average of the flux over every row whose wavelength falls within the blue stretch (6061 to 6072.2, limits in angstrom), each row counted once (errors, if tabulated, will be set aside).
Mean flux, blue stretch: 0.68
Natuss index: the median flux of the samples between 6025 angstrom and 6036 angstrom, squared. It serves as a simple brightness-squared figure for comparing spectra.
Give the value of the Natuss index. 0.464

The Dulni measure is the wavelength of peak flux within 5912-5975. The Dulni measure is 5946.30 angstrom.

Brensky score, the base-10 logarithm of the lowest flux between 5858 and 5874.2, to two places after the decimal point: -0.20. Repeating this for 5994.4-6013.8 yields -0.18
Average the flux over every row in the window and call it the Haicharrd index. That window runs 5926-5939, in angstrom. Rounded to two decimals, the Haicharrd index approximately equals 0.65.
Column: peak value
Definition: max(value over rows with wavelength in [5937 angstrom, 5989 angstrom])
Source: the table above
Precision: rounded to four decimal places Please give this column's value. 0.6709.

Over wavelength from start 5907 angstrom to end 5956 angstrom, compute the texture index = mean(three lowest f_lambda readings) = 0.62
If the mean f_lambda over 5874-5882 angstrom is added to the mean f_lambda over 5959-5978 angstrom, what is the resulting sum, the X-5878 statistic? 1.29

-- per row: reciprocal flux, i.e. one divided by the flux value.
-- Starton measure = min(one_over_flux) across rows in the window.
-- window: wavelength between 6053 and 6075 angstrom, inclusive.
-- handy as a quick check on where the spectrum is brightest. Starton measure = 1.42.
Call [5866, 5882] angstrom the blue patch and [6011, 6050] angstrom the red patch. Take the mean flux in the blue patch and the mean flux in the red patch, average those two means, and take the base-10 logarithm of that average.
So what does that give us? -0.186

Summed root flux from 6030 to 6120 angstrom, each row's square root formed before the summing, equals 26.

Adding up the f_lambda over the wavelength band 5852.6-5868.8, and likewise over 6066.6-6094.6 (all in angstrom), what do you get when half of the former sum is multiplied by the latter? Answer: 13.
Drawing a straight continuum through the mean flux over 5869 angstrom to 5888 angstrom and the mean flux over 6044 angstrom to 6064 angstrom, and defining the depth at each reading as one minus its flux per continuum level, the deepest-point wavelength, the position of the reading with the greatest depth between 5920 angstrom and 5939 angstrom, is 5938.09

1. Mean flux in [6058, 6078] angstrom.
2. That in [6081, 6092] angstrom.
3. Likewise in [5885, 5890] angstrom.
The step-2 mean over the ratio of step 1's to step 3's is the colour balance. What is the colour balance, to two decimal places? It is 0.46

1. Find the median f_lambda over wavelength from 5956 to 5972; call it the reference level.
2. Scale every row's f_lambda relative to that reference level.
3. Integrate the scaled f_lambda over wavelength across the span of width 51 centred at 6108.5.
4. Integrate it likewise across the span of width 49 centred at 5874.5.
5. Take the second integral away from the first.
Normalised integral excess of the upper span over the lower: 9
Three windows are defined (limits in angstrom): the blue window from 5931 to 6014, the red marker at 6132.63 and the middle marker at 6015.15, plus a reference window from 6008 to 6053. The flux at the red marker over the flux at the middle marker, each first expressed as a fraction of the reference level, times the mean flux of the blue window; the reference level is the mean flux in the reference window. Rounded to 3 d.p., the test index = 0.668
